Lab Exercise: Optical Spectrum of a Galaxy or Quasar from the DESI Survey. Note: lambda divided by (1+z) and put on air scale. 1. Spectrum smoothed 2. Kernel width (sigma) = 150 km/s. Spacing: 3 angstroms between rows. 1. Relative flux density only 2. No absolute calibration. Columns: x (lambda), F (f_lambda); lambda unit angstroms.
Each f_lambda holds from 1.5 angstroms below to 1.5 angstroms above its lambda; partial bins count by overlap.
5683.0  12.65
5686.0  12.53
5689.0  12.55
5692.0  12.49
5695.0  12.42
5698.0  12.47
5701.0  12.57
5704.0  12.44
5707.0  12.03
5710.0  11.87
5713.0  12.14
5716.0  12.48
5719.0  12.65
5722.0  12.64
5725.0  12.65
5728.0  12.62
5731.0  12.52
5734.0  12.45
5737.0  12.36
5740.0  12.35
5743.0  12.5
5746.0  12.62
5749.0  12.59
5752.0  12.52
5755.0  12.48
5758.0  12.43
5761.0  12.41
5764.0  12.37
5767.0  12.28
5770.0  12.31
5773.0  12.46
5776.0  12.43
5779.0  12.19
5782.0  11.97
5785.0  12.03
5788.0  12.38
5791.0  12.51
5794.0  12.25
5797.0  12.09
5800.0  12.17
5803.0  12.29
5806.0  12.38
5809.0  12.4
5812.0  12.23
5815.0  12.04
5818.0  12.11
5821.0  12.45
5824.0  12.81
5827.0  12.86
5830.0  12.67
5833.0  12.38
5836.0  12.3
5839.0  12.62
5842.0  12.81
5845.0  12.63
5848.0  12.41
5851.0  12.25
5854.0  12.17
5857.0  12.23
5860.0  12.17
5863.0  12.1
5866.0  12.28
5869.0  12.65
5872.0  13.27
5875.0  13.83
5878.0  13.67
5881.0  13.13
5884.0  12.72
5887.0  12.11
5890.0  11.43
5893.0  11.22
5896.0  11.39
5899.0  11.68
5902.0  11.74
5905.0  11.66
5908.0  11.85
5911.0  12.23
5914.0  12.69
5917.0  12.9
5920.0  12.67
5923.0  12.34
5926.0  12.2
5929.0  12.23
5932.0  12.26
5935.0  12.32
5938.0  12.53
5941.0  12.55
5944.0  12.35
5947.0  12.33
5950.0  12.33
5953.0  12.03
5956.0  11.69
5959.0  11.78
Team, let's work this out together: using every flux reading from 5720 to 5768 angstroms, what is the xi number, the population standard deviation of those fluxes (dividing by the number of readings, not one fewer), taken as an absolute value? 0.11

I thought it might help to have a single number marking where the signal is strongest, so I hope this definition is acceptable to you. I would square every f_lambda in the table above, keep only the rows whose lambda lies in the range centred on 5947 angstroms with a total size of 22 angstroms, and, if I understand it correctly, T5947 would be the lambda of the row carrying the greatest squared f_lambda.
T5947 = 5941.0 angstroms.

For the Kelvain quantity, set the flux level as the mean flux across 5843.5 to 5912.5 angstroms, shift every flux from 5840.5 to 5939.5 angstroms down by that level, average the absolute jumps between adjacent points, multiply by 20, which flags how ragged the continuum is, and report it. 5.0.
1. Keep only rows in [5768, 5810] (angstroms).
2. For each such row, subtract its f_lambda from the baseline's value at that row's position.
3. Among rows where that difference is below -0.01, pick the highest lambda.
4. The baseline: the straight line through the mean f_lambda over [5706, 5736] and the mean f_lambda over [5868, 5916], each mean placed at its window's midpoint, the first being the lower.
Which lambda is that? 5809.0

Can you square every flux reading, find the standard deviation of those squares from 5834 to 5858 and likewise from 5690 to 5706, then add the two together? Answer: 7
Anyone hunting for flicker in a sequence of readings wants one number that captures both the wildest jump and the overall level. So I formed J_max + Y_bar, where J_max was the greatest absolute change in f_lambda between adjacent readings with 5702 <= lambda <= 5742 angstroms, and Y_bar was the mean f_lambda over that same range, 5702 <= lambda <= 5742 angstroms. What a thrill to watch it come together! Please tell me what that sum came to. 12.8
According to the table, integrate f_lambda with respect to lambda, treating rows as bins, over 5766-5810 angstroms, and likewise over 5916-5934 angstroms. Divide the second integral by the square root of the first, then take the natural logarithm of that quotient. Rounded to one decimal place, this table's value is 2.3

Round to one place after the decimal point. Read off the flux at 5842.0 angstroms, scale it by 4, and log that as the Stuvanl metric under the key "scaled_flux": 51.2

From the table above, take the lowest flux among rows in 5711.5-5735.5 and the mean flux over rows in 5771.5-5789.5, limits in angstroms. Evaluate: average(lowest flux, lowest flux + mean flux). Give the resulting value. 18.3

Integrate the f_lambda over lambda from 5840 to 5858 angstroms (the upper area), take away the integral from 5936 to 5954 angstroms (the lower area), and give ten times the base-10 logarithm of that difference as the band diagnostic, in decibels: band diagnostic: 1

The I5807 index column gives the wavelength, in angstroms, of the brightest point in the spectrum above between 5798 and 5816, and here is 5809.0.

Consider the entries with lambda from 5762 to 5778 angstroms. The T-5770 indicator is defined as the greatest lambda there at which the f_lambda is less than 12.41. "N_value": 5770.0 angstroms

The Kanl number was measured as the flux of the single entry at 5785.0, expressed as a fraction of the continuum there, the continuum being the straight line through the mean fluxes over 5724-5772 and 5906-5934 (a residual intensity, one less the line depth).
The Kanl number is 0.97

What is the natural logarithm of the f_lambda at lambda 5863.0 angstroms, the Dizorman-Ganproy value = 2.49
